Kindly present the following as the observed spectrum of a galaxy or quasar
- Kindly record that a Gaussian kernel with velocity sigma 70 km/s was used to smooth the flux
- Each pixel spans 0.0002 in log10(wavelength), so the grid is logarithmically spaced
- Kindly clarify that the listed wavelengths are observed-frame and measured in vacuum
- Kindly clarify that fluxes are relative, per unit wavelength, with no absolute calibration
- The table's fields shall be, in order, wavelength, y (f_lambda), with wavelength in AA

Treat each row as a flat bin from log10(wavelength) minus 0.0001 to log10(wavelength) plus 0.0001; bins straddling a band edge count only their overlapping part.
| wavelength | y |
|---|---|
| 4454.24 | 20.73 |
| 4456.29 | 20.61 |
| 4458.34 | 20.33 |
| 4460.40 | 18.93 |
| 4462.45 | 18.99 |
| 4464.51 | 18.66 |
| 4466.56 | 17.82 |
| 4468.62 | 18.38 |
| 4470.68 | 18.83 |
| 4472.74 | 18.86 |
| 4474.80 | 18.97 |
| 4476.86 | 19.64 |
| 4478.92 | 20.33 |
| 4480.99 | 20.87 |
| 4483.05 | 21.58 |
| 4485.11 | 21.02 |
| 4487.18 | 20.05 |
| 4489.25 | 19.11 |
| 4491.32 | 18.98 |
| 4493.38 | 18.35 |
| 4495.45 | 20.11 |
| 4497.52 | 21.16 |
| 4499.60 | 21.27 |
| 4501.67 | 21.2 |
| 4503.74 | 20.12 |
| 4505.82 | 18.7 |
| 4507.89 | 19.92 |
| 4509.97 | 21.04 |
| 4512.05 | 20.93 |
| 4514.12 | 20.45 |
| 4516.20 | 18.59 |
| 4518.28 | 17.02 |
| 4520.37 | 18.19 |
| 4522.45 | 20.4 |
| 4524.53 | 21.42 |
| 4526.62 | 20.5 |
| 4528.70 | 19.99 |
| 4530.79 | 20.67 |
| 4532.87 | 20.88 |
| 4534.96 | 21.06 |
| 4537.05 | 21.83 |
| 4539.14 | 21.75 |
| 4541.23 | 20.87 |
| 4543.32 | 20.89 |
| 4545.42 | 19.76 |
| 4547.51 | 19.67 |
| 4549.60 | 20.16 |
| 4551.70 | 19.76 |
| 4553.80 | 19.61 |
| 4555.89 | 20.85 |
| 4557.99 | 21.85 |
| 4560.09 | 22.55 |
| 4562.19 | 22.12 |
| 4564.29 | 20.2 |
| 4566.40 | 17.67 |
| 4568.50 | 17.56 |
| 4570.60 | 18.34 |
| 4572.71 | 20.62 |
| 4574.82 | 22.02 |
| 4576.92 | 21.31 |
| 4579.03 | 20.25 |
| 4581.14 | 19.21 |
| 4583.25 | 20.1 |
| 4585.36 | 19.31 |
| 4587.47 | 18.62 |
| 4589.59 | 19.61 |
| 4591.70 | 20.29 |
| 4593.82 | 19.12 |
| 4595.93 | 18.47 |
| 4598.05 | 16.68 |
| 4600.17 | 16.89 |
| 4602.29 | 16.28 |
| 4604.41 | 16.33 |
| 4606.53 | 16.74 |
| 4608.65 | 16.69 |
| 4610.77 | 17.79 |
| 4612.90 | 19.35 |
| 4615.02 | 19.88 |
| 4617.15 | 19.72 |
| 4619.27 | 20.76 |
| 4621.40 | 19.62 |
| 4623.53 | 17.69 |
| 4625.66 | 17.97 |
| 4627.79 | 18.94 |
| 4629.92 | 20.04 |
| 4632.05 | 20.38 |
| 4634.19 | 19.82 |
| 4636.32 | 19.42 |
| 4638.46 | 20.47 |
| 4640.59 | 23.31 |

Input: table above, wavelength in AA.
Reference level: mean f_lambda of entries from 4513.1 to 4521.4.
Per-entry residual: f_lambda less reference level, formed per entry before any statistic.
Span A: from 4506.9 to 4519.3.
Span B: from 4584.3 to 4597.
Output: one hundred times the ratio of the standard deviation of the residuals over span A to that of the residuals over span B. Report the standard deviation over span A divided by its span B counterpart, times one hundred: 235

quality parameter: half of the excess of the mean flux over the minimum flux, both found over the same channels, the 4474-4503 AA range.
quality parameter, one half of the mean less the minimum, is 0.9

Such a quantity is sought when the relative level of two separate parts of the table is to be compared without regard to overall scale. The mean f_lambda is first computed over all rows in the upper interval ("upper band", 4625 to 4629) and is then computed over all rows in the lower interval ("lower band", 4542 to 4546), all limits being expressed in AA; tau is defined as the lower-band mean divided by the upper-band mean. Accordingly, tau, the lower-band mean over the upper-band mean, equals 1.10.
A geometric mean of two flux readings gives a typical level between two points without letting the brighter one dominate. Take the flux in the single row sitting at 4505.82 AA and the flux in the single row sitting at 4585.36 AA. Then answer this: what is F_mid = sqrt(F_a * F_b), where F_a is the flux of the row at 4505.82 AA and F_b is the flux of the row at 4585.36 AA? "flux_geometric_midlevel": 19.0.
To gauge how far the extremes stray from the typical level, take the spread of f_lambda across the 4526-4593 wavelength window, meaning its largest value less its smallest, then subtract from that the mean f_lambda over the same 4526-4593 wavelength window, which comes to -15.3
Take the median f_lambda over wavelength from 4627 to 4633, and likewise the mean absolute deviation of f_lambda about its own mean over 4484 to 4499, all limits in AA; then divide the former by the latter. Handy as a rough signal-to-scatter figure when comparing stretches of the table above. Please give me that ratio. 23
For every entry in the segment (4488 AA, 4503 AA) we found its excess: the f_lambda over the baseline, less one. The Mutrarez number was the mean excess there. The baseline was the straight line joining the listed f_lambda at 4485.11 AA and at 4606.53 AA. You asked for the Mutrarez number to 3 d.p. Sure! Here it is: -0.030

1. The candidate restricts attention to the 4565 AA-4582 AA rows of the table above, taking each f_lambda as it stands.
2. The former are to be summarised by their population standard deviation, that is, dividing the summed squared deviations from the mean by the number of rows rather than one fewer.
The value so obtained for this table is 1.58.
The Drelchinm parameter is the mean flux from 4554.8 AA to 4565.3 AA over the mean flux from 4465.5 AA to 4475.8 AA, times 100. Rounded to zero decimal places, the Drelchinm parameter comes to 116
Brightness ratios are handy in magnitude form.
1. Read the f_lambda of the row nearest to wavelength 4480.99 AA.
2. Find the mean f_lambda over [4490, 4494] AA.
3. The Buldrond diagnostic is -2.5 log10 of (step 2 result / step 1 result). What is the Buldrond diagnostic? 0.12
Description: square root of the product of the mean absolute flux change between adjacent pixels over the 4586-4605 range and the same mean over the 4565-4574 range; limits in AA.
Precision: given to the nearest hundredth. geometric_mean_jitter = 0.90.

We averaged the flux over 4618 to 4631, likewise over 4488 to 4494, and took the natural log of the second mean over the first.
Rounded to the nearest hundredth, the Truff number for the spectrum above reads -0.02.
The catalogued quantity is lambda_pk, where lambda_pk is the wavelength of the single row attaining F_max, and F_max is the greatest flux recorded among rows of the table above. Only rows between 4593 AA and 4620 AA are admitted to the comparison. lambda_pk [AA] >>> 4619.27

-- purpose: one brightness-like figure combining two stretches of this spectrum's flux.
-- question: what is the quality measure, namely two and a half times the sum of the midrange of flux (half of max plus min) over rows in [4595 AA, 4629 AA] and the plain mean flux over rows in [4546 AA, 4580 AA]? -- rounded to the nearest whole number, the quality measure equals 97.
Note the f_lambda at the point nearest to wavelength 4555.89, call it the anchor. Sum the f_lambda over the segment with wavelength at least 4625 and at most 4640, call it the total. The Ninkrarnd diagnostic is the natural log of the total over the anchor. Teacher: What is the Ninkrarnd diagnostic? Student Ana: 1.88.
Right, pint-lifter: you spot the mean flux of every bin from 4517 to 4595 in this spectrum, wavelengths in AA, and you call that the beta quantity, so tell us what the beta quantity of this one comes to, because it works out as 20.2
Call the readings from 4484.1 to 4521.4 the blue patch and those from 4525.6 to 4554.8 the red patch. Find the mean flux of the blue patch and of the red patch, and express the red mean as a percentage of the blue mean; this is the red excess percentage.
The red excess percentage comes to 104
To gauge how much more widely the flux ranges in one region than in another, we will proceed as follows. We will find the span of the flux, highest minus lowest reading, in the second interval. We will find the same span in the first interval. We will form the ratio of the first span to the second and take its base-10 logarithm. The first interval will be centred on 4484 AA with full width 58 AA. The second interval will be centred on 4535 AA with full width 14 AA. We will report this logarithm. 0.31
